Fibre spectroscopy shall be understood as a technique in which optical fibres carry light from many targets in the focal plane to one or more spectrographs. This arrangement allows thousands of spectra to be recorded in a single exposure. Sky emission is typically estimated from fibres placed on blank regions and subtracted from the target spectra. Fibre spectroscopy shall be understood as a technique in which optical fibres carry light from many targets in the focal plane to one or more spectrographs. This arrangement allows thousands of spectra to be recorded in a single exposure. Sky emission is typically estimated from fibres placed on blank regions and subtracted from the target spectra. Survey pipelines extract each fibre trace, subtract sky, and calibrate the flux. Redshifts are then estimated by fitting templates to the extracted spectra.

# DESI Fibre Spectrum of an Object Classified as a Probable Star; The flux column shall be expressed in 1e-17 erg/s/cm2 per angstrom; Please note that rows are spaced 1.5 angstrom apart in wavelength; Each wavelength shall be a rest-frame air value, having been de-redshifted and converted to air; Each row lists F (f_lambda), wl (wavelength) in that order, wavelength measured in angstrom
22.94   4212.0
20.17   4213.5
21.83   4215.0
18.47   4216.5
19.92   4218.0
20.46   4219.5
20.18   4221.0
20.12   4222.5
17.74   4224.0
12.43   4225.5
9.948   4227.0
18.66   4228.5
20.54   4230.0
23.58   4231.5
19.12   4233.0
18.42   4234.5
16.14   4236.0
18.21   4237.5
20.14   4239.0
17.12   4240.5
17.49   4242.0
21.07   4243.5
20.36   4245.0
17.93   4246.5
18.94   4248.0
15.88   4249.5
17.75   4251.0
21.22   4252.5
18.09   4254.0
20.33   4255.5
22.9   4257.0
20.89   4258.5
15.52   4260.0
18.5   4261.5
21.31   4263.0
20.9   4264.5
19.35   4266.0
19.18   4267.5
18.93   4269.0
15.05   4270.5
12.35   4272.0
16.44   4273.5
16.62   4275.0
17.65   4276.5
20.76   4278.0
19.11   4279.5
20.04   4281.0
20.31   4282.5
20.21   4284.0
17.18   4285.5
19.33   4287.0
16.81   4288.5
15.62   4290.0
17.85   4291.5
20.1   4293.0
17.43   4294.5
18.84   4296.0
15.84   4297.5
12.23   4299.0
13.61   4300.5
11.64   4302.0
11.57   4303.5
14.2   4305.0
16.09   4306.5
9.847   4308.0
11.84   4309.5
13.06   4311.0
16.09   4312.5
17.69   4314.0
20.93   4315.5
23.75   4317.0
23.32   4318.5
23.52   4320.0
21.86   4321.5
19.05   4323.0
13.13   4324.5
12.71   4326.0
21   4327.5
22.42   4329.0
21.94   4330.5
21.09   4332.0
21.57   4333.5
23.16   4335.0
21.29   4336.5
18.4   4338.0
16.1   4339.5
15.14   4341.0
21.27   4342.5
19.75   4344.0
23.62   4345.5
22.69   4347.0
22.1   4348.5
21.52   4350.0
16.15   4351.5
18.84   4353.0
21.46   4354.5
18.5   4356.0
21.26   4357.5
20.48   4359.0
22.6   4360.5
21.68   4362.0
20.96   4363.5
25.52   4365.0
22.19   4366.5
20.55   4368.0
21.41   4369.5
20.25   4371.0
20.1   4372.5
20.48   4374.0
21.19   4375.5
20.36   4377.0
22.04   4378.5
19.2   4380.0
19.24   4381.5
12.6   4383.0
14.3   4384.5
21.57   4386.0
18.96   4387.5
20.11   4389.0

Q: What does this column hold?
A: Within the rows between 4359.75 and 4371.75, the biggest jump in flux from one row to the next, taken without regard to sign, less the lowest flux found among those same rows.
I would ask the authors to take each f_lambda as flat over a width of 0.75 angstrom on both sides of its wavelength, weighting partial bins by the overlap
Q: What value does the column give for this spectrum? -16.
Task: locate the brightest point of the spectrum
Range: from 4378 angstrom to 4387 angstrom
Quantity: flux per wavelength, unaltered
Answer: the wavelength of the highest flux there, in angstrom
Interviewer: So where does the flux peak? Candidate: 4378.5 angstrom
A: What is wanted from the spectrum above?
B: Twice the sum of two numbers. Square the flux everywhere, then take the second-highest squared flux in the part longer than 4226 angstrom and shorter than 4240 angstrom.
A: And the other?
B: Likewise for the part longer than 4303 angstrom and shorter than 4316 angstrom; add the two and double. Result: 1470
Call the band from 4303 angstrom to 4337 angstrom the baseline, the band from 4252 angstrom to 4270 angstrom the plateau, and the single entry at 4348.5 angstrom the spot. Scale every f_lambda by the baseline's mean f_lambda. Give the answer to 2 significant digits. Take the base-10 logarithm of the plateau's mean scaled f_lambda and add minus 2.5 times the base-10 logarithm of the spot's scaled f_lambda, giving -0.17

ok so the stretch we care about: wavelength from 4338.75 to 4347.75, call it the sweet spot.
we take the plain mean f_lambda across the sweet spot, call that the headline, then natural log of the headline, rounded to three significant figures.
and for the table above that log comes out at 2.98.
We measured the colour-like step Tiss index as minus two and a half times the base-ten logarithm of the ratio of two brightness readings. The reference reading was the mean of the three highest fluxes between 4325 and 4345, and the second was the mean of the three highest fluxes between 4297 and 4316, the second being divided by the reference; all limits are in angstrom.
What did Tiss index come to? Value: 0.23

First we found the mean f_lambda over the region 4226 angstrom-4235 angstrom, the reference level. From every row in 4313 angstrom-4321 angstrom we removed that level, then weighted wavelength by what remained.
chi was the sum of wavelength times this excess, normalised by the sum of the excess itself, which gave 4318.2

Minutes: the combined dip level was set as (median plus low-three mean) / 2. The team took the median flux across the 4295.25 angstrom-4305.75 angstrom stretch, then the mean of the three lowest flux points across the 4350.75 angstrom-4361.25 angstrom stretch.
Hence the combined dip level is 15.7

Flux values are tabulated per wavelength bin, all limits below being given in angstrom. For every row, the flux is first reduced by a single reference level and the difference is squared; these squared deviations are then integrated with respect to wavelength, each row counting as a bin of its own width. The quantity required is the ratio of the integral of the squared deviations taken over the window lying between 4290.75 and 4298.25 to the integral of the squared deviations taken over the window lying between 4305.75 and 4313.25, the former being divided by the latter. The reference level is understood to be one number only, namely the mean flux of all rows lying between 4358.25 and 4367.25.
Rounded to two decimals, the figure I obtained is 0.24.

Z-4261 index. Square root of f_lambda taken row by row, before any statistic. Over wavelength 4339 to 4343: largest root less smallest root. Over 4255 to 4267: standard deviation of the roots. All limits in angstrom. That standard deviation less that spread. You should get -0.5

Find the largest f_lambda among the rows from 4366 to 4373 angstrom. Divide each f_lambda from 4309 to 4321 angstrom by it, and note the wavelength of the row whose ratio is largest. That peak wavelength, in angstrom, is 4317.0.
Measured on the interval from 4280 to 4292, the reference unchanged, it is 4282.5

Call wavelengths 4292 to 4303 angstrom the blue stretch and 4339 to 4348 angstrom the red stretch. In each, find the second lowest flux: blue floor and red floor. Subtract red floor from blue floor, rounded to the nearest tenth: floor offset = -3.9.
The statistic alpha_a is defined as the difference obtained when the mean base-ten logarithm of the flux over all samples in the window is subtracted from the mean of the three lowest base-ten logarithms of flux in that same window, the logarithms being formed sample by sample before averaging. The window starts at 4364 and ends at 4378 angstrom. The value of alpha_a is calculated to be -0.022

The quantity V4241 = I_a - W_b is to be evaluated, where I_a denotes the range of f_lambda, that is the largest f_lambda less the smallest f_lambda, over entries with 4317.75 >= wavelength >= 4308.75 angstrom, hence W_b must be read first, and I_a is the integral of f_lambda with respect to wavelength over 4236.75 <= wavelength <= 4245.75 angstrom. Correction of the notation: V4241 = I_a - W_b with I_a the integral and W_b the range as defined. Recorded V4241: 160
